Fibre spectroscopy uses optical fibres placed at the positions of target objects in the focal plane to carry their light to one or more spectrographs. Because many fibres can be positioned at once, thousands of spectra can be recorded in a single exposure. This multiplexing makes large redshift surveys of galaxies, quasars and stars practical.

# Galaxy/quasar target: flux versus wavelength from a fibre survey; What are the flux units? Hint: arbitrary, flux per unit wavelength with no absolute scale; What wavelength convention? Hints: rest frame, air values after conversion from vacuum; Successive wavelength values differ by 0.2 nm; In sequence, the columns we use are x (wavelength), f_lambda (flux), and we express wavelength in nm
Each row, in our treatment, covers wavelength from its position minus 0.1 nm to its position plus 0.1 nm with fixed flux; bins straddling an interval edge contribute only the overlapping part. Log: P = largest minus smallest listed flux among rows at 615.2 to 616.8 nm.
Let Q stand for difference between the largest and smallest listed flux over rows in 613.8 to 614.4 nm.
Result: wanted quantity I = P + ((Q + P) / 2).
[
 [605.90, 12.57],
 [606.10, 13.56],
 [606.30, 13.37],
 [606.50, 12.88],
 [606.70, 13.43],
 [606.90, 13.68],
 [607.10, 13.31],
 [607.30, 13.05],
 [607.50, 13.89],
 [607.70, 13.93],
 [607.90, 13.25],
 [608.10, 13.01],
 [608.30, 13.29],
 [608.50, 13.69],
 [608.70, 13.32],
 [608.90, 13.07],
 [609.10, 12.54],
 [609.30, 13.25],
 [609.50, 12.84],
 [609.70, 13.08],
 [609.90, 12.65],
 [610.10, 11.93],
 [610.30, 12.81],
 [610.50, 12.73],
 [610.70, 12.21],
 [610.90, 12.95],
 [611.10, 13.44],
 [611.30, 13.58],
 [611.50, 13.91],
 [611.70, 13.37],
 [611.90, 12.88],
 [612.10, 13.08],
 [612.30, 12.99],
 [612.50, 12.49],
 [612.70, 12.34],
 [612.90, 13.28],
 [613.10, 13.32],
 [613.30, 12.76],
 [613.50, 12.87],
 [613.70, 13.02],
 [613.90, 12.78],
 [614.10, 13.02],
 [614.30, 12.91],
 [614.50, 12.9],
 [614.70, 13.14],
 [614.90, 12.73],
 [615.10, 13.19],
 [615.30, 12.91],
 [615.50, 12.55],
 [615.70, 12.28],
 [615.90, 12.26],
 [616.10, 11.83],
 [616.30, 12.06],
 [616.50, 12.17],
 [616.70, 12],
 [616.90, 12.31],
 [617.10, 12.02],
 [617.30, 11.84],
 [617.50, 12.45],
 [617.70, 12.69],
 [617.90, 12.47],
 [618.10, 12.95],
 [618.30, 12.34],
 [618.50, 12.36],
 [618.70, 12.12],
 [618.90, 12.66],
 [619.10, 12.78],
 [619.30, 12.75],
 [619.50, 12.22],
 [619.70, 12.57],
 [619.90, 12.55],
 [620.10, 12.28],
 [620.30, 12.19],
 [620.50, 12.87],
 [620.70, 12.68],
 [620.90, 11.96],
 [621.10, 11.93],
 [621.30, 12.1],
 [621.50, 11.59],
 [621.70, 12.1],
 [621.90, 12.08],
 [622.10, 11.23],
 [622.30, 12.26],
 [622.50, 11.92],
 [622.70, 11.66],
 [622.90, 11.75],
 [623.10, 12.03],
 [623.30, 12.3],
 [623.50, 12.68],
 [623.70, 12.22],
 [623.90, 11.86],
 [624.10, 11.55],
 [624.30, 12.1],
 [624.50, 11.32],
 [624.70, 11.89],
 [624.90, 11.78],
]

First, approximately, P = 1.08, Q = 0.24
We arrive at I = 1.7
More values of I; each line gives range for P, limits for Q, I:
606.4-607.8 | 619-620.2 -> 1.9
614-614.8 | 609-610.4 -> 1.0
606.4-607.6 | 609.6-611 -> 2.1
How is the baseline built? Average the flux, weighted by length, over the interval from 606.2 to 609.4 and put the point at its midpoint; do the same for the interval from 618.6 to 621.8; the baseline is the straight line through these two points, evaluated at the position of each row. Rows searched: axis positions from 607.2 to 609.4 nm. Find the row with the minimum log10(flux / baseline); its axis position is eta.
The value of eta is 609.10 nm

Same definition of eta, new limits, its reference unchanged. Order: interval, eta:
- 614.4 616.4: 616.10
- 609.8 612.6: 610.10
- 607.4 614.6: 610.10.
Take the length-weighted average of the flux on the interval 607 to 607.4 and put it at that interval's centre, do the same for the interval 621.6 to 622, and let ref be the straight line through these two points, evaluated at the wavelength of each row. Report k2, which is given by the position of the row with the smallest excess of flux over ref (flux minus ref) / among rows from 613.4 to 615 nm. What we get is 613.90 nm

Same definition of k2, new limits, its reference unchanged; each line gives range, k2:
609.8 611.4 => 610.10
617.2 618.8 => 617.30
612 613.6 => 612.70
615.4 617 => 616.10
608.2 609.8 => 609.10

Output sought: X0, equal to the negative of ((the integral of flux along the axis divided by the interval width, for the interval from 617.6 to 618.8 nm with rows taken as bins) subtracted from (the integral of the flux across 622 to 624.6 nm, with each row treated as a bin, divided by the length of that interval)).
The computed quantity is 0.6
